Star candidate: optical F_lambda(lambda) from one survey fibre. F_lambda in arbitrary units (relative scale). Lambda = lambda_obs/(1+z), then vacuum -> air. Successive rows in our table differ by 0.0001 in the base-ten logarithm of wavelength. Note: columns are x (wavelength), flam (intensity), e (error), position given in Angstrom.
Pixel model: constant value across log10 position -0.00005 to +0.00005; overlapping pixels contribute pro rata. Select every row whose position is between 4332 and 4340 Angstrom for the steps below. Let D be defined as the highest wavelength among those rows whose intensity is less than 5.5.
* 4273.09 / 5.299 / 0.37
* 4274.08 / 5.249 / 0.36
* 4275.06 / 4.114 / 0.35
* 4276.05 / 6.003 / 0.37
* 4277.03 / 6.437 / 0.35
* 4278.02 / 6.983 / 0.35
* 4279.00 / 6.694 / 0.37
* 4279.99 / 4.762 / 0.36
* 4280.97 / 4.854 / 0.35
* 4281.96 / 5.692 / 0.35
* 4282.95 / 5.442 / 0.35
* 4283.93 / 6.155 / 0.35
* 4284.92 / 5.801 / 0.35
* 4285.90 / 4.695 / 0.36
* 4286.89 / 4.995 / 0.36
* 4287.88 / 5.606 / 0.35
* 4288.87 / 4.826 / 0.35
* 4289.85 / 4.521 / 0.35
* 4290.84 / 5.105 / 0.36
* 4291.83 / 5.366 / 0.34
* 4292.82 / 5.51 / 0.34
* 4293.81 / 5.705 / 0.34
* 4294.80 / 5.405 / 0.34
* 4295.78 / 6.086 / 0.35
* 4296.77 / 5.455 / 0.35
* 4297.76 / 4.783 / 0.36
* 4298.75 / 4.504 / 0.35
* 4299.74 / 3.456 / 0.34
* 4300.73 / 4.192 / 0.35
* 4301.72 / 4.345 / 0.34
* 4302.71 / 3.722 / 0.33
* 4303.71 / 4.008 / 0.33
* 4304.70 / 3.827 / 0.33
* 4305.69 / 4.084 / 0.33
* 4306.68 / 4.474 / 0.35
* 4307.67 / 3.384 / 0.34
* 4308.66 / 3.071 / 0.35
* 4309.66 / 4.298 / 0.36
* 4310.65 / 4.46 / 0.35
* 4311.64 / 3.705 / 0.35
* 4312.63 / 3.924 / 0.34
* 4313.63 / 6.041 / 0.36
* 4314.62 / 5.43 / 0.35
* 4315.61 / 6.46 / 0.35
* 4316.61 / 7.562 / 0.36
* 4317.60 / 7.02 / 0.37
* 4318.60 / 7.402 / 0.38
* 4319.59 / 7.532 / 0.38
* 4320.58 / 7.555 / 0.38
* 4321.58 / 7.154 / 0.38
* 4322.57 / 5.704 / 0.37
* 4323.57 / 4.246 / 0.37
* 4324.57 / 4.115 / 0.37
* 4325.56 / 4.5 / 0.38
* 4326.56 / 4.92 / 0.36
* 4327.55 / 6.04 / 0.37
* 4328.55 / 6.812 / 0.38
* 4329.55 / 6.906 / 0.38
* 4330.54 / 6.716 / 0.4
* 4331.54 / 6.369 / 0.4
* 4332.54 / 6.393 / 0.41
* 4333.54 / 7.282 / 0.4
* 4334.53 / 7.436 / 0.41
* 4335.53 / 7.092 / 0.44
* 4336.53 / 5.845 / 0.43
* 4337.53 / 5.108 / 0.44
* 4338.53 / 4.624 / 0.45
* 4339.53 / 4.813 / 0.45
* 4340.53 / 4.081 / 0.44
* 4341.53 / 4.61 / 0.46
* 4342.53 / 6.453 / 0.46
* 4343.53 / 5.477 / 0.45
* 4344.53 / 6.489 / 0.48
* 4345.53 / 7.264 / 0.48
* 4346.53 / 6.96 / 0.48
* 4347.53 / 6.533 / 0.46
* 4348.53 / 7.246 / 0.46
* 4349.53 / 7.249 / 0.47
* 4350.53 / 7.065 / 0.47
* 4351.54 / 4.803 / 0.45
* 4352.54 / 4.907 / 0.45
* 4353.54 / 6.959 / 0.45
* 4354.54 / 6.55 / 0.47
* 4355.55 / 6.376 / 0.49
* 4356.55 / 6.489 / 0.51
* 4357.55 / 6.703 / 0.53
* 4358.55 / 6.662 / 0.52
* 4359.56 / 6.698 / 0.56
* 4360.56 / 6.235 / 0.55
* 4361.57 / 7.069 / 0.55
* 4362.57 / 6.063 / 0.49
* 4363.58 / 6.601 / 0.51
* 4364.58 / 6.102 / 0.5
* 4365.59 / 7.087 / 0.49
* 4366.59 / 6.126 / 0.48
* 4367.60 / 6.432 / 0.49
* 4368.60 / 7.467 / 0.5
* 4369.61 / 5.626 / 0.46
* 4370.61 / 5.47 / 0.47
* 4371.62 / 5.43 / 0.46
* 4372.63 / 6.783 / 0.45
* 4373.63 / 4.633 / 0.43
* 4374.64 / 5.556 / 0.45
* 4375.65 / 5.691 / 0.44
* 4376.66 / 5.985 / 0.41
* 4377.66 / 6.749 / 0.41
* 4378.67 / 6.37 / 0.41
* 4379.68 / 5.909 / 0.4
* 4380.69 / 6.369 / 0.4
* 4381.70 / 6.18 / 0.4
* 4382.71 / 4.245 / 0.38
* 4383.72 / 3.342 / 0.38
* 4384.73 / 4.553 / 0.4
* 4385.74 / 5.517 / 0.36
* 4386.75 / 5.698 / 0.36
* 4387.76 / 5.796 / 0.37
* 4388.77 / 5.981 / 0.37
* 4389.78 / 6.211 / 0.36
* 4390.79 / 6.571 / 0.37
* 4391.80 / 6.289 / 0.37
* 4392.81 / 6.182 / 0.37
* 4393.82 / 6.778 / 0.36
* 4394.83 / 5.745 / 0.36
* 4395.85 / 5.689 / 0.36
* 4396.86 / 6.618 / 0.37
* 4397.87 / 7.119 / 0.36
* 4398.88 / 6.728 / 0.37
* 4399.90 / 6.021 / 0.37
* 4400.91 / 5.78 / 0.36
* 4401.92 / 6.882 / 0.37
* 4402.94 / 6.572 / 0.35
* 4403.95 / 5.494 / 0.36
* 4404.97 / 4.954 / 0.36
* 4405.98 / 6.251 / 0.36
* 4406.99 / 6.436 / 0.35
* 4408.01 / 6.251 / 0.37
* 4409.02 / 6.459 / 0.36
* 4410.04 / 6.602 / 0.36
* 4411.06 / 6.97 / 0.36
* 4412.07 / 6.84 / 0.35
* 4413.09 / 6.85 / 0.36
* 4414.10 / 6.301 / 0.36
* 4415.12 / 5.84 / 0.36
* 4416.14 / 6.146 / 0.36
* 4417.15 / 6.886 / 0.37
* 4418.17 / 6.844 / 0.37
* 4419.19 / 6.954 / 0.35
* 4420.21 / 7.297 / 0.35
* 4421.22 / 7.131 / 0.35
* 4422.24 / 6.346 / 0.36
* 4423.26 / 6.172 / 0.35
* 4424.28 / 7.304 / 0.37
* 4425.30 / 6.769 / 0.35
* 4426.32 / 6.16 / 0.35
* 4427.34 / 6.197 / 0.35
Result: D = 4339.53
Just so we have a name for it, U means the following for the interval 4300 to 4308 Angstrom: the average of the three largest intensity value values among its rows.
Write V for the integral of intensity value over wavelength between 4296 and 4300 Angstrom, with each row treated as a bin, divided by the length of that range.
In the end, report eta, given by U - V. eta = -0.4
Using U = 4.3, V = 4.7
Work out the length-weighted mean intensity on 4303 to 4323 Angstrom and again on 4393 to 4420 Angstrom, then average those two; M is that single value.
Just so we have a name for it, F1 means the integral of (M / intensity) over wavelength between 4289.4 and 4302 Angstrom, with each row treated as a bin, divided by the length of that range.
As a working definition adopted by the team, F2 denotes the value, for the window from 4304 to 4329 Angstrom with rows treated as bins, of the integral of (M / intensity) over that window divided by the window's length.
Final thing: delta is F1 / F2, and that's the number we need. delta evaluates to 1.02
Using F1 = 1.21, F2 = 1.19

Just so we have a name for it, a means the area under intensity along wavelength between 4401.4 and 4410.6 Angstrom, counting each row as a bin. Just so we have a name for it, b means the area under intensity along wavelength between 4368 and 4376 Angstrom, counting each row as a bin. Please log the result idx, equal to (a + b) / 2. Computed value 52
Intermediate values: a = 57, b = 47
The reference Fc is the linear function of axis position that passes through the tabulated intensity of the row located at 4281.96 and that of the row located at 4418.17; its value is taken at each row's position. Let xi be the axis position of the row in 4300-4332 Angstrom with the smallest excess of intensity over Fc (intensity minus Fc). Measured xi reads 4308.66 Angstrom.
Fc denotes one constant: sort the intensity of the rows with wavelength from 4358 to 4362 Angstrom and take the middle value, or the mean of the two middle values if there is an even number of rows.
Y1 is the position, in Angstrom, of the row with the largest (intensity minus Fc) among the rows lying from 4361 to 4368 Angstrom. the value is 4365.59 Angstrom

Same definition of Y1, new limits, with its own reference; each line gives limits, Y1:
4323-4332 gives 4329.55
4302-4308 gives 4306.68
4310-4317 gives 4316.61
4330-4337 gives 4334.53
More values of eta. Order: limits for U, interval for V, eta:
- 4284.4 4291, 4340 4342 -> 1.2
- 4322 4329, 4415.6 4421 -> -0.7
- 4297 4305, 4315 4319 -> -2.5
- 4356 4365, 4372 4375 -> 1.2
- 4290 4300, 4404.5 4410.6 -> -0.4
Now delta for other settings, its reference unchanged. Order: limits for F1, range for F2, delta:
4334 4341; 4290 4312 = 0.81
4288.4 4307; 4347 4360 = 1.39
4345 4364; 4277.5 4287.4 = 0.85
